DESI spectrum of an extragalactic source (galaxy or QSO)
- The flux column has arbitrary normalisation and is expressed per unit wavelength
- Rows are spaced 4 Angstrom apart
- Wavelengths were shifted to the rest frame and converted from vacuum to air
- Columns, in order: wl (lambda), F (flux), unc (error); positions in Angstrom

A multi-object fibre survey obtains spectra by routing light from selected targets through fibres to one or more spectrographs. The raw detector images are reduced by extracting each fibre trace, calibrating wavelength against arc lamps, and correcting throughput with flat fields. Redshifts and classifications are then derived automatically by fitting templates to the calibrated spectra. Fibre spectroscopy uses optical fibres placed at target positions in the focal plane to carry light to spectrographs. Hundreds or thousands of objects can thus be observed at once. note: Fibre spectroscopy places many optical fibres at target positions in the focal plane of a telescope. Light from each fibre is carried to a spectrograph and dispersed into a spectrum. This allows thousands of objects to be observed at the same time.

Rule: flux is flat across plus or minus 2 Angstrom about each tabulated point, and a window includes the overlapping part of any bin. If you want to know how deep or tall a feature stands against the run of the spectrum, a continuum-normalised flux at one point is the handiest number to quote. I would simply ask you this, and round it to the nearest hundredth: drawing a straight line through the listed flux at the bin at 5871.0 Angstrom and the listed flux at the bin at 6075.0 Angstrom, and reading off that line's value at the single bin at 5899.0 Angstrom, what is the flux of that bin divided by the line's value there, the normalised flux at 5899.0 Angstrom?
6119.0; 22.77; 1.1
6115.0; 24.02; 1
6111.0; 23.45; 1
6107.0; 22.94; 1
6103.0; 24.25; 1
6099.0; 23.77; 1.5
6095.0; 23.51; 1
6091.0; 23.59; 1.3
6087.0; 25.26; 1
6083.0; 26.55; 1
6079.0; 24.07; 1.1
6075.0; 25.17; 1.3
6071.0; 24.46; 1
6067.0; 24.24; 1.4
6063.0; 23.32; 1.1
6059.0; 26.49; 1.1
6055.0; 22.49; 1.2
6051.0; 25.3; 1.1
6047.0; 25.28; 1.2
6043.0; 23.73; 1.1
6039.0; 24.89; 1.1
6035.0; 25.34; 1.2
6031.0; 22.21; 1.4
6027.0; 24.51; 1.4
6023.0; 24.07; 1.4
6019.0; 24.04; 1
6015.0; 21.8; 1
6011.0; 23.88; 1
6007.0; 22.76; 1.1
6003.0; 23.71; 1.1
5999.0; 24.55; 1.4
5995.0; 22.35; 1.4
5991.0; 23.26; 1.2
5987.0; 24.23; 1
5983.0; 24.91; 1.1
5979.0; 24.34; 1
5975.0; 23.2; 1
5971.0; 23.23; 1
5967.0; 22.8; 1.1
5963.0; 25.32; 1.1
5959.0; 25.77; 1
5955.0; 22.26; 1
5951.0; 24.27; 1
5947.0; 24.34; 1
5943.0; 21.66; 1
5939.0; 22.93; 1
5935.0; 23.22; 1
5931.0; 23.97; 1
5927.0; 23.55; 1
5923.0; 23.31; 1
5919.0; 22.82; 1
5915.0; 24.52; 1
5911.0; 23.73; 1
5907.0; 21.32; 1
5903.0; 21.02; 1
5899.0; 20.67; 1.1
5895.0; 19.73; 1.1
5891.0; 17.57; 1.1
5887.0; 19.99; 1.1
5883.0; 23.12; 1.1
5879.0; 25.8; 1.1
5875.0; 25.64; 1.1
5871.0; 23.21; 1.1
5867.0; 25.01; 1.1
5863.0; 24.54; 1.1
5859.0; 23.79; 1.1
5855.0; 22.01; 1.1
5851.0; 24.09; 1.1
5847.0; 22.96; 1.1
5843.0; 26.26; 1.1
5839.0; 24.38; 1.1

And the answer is 0.88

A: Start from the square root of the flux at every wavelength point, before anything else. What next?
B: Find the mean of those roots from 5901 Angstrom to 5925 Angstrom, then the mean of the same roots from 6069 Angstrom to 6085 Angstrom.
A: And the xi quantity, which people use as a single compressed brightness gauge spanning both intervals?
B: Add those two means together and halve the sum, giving 4.89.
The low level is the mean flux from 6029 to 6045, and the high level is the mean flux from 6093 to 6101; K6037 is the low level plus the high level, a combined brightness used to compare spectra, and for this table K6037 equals 47.7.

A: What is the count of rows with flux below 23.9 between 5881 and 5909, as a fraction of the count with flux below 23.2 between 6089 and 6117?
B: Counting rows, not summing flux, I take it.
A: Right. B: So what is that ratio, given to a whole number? 7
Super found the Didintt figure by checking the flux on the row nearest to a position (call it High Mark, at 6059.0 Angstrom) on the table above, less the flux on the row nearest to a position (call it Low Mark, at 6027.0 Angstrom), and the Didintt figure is 2.0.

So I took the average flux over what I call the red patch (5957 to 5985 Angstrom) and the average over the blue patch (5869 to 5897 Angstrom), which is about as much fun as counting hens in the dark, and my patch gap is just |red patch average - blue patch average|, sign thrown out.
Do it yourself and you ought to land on 2.1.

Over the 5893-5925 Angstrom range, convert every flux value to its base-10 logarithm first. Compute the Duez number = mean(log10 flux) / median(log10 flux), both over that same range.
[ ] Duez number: 1.00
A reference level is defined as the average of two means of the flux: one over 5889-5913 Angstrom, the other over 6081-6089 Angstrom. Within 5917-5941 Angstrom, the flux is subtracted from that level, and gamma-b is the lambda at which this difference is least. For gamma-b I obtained 5931.0 Angstrom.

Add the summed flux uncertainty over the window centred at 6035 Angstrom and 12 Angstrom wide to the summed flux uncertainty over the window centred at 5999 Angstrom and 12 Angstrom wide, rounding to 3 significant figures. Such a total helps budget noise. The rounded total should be 7.60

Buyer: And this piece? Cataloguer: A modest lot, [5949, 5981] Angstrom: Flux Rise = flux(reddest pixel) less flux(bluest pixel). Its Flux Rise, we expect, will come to 0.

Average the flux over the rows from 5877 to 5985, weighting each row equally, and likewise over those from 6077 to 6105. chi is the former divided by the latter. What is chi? 0.939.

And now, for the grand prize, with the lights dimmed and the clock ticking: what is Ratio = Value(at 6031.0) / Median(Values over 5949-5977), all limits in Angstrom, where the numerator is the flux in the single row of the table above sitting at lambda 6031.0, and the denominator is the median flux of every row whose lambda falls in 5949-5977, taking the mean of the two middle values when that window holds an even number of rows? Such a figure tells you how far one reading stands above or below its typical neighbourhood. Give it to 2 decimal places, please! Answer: 0.96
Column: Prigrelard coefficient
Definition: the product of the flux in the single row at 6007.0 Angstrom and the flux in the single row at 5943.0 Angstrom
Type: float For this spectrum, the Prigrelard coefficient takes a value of 493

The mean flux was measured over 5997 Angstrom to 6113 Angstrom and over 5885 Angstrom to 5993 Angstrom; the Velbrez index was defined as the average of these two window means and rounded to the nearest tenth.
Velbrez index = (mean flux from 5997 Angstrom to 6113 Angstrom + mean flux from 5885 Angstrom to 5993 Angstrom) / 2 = 23.5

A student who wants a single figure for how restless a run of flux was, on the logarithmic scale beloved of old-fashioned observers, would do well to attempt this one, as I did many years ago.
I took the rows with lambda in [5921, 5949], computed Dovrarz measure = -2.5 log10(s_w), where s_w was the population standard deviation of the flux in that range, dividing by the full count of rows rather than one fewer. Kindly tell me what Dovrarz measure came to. 0.25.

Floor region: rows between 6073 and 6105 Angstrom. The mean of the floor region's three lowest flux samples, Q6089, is 23.6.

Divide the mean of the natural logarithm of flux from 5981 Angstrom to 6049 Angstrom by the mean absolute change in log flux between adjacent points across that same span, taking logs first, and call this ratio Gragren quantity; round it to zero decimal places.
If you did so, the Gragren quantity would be 57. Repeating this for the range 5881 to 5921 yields 41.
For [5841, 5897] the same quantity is 38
